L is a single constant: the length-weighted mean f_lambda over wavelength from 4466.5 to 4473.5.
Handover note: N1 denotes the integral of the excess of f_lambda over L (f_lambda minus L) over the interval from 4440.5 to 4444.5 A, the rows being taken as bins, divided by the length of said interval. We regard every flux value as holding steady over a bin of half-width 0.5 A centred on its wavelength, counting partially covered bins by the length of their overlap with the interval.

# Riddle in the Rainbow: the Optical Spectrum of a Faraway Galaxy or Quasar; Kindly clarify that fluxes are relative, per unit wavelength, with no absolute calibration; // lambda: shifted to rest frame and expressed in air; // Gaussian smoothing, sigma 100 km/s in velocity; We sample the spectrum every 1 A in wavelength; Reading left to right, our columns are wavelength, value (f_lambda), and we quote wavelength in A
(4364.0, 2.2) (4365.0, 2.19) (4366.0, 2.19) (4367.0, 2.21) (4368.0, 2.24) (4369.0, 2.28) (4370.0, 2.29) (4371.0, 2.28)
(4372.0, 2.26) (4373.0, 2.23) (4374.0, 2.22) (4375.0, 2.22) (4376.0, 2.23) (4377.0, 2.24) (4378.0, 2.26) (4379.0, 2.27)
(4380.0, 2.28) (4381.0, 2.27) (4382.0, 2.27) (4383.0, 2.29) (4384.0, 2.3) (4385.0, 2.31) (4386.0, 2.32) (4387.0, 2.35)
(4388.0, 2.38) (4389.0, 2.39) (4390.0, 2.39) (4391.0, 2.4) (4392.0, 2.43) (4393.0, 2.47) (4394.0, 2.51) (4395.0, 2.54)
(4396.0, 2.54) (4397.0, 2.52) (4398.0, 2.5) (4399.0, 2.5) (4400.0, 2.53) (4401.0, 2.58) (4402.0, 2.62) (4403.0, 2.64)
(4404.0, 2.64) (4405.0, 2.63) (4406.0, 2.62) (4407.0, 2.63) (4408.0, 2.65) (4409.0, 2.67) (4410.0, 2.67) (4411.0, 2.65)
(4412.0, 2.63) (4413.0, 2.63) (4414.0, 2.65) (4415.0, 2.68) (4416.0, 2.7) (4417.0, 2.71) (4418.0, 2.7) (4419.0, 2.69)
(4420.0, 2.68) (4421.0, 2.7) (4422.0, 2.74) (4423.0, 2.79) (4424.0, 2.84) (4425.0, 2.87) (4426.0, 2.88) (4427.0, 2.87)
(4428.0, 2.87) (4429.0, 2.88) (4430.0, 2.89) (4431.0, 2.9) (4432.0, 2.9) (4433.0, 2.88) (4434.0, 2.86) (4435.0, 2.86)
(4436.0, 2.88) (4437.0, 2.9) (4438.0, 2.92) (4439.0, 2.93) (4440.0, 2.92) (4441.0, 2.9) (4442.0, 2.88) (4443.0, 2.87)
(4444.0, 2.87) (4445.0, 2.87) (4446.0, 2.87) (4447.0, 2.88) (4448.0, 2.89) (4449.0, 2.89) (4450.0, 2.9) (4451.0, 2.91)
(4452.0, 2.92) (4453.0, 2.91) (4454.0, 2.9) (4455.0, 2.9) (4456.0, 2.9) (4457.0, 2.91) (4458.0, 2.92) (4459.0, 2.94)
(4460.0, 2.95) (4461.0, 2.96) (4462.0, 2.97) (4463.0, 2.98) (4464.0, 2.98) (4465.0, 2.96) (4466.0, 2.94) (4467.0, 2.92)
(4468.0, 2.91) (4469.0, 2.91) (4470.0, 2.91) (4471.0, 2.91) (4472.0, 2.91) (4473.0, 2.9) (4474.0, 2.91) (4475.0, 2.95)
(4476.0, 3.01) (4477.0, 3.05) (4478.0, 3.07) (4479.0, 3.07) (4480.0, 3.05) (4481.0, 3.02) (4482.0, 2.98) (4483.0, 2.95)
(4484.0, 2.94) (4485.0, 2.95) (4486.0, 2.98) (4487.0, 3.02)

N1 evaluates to -0.03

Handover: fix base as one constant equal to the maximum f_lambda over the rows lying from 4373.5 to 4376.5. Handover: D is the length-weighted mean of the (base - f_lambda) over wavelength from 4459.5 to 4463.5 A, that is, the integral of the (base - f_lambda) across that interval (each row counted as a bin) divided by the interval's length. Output -0.735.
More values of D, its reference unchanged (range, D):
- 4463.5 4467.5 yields -0.720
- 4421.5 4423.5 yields -0.535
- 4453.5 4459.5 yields -0.682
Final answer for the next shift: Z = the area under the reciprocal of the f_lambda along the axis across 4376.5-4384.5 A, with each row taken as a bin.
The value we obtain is 3.52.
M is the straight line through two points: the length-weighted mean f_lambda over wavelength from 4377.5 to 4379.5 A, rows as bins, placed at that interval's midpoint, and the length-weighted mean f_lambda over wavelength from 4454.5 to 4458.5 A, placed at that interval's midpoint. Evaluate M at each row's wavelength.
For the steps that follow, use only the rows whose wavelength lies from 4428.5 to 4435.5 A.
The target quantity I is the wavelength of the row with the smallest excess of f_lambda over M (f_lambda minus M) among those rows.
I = 4435.0 A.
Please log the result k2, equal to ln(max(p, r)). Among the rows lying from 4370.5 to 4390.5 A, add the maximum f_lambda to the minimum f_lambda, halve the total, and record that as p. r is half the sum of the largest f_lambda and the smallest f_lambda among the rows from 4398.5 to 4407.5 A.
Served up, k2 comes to 0.94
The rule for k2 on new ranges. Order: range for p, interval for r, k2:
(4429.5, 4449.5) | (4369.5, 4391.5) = 1.06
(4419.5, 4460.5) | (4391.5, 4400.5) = 1.03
